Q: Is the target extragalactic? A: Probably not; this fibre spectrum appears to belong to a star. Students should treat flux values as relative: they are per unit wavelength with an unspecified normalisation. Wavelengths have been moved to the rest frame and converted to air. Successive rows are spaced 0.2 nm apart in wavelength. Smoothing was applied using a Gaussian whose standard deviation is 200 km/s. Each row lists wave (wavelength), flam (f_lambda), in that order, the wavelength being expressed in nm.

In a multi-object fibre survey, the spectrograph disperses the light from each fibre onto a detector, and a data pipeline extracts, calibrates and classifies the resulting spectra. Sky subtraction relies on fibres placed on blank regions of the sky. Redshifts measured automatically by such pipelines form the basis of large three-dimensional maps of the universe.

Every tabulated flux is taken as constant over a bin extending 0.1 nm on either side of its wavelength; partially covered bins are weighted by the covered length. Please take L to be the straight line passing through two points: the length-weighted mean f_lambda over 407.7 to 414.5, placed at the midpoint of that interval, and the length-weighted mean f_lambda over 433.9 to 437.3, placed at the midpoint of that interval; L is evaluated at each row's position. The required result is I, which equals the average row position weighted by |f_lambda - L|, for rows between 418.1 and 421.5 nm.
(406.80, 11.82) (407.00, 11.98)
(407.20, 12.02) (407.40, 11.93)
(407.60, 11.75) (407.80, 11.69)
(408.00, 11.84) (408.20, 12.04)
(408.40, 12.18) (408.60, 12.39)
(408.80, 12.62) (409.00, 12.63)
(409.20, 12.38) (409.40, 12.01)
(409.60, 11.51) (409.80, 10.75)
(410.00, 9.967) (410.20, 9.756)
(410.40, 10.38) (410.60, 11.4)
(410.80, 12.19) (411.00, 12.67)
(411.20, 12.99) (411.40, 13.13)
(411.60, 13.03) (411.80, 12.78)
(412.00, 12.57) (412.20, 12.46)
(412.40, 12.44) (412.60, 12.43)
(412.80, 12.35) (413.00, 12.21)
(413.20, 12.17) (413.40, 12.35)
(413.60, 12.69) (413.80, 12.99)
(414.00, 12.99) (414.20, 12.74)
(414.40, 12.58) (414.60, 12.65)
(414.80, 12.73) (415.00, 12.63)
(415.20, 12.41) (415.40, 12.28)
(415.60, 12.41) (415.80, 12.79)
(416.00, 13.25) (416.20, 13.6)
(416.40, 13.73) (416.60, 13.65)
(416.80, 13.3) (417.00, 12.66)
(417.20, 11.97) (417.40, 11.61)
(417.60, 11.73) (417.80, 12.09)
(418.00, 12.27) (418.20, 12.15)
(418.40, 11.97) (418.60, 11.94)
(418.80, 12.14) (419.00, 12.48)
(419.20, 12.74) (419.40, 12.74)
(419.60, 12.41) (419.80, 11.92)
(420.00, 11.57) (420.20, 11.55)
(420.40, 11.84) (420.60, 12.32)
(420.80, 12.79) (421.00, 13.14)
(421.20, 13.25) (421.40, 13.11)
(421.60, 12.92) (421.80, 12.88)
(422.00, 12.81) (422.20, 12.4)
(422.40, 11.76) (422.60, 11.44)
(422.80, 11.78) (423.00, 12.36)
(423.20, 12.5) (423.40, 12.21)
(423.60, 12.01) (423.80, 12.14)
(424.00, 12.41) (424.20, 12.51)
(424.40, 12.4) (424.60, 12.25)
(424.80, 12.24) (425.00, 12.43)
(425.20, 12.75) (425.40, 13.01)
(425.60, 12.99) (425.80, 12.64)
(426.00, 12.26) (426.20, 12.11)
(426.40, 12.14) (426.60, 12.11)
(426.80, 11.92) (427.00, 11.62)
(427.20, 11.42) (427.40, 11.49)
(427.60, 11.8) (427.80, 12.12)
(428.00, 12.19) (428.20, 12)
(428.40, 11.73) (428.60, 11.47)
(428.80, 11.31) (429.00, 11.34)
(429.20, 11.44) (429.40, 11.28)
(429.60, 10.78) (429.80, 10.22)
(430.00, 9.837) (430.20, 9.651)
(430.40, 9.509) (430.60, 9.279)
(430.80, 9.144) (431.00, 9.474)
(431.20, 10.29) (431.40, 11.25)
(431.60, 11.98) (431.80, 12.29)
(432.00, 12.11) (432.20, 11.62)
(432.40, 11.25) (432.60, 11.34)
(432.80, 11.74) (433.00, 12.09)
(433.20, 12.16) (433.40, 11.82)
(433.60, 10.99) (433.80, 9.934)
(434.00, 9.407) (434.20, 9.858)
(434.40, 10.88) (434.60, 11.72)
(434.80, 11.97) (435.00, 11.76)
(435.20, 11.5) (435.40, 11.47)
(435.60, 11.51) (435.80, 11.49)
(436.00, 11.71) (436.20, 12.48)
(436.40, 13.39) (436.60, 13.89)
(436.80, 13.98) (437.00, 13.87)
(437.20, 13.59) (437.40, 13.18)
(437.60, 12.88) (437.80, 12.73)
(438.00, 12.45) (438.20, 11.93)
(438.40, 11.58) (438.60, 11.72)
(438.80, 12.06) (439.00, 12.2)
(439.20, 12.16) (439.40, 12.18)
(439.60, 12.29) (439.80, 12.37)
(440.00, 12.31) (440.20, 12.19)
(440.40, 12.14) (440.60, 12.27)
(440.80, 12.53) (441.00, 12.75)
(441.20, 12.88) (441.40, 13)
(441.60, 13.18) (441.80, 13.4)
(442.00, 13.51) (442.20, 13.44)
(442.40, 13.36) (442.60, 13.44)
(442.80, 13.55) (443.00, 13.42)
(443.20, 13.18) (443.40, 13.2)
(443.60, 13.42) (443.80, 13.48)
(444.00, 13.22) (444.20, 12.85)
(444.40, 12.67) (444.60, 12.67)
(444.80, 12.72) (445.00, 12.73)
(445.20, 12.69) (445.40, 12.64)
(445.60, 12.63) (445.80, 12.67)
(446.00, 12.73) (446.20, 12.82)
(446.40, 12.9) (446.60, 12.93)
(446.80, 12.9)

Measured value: 420.35 nm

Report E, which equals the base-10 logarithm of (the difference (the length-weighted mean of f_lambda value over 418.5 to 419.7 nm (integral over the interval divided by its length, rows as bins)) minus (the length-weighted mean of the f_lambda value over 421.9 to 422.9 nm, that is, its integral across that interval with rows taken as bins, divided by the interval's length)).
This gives -0.4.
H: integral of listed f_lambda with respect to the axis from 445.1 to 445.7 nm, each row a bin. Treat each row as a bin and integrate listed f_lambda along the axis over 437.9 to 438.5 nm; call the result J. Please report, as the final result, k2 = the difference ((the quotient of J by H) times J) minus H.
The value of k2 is -0.8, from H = 7.59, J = 7.19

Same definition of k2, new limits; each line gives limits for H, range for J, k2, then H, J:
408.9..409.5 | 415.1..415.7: 0.0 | 7.40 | 7.42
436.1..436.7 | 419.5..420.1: -1.5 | 7.95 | 7.18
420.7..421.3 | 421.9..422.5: -0.9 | 7.84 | 7.39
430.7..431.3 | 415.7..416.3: 5.1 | 5.78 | 7.93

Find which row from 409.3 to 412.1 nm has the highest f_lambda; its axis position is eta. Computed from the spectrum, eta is 411.40 nm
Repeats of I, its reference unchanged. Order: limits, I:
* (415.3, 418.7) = 416.57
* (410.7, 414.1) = 412.34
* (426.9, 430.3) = 429.26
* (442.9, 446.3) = 444.35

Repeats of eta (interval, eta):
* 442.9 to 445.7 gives 443.80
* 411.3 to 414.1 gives 411.40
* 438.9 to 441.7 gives 441.60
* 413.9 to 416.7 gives 416.40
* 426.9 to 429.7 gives 428.00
